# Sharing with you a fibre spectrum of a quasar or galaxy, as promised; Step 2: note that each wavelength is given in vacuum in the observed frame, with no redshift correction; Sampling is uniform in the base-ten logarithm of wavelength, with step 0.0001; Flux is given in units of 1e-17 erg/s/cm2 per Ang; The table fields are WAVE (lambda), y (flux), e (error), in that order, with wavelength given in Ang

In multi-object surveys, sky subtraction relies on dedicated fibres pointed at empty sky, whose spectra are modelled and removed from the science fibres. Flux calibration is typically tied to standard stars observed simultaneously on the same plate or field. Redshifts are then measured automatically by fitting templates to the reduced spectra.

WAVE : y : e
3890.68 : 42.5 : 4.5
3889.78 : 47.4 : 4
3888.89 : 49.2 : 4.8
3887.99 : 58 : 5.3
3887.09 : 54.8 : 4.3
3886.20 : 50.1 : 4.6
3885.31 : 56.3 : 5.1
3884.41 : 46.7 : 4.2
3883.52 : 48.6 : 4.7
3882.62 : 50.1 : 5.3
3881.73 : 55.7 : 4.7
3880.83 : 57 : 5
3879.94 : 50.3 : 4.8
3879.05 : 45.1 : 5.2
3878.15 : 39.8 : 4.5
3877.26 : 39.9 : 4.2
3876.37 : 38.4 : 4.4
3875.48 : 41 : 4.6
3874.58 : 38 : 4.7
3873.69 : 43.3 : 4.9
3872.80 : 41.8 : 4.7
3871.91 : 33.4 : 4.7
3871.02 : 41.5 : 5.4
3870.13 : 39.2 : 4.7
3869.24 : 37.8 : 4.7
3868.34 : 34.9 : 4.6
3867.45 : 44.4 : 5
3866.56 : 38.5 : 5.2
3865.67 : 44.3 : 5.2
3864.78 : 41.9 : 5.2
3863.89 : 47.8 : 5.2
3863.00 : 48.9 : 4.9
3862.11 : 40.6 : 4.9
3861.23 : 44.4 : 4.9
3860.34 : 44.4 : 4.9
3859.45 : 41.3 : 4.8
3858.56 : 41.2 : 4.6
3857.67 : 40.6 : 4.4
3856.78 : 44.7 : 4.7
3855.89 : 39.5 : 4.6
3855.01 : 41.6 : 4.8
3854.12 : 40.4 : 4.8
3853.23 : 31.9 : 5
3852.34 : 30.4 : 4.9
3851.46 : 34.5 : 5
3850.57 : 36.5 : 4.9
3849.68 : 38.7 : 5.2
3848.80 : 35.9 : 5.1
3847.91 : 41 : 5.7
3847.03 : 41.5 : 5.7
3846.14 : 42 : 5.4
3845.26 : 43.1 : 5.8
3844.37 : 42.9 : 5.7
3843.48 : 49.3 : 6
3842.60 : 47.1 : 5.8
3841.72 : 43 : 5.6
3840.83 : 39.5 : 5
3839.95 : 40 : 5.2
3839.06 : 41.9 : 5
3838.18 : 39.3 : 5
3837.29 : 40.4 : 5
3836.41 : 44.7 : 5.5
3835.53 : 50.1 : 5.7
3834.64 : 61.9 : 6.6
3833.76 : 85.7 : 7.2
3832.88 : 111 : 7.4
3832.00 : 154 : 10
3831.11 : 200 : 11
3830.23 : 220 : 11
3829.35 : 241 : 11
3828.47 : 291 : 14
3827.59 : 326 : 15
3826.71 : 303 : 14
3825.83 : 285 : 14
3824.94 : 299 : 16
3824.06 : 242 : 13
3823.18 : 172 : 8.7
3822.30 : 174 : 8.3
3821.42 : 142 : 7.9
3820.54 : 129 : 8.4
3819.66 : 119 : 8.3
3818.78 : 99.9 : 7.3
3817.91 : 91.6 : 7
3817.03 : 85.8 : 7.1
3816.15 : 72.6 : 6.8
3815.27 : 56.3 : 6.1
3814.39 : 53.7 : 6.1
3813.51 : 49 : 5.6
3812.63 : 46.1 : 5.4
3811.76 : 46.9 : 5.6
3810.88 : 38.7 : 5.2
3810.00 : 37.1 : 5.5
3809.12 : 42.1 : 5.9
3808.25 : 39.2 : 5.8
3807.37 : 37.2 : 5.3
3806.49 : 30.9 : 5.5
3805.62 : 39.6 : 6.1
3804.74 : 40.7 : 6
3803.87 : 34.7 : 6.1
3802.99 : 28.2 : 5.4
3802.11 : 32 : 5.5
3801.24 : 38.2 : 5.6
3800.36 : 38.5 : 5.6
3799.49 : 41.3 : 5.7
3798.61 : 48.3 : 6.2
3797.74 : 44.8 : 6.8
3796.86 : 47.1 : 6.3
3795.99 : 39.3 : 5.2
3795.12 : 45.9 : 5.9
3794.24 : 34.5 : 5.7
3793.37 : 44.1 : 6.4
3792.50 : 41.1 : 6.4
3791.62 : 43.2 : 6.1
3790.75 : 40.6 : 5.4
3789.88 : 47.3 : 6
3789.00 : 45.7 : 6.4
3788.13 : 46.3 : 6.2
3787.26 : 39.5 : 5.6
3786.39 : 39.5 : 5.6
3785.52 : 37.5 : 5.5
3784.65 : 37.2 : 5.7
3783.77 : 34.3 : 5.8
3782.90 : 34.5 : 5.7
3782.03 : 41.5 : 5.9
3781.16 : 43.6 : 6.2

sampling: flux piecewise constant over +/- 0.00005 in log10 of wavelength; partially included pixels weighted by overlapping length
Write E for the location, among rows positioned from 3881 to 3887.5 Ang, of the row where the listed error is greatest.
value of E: 3882.62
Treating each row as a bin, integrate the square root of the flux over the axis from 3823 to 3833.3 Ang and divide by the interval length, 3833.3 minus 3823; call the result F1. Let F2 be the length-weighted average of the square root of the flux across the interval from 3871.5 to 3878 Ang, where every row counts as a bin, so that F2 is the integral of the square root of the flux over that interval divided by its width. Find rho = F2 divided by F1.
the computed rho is 0.41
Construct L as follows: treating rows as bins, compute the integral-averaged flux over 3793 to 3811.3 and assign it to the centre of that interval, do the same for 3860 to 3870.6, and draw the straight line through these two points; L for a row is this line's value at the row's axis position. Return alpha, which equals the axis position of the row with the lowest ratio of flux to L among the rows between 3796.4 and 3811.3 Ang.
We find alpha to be 3802.99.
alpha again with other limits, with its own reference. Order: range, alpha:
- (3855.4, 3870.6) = 3868.34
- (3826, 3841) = 3838.18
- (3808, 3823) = 3810.00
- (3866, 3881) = 3871.91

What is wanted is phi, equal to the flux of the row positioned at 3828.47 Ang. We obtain 291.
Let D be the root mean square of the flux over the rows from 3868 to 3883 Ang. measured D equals 43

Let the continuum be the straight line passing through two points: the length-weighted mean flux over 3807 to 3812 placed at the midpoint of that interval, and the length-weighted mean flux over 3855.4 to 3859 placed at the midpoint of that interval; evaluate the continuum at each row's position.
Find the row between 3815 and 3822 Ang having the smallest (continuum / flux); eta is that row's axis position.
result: 3821.42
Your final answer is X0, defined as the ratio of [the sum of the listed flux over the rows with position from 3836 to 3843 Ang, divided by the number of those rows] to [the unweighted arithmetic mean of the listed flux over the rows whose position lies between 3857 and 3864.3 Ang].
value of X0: 1.0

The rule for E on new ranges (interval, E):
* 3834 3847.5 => 3834.64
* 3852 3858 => 3853.23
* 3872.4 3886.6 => 3882.62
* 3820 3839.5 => 3824.94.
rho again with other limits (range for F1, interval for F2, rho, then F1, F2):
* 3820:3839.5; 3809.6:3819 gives 0.63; 12.2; 7.7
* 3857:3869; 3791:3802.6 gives 0.99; 6.5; 6.4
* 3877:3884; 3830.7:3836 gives 1.46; 7.0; 10.2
